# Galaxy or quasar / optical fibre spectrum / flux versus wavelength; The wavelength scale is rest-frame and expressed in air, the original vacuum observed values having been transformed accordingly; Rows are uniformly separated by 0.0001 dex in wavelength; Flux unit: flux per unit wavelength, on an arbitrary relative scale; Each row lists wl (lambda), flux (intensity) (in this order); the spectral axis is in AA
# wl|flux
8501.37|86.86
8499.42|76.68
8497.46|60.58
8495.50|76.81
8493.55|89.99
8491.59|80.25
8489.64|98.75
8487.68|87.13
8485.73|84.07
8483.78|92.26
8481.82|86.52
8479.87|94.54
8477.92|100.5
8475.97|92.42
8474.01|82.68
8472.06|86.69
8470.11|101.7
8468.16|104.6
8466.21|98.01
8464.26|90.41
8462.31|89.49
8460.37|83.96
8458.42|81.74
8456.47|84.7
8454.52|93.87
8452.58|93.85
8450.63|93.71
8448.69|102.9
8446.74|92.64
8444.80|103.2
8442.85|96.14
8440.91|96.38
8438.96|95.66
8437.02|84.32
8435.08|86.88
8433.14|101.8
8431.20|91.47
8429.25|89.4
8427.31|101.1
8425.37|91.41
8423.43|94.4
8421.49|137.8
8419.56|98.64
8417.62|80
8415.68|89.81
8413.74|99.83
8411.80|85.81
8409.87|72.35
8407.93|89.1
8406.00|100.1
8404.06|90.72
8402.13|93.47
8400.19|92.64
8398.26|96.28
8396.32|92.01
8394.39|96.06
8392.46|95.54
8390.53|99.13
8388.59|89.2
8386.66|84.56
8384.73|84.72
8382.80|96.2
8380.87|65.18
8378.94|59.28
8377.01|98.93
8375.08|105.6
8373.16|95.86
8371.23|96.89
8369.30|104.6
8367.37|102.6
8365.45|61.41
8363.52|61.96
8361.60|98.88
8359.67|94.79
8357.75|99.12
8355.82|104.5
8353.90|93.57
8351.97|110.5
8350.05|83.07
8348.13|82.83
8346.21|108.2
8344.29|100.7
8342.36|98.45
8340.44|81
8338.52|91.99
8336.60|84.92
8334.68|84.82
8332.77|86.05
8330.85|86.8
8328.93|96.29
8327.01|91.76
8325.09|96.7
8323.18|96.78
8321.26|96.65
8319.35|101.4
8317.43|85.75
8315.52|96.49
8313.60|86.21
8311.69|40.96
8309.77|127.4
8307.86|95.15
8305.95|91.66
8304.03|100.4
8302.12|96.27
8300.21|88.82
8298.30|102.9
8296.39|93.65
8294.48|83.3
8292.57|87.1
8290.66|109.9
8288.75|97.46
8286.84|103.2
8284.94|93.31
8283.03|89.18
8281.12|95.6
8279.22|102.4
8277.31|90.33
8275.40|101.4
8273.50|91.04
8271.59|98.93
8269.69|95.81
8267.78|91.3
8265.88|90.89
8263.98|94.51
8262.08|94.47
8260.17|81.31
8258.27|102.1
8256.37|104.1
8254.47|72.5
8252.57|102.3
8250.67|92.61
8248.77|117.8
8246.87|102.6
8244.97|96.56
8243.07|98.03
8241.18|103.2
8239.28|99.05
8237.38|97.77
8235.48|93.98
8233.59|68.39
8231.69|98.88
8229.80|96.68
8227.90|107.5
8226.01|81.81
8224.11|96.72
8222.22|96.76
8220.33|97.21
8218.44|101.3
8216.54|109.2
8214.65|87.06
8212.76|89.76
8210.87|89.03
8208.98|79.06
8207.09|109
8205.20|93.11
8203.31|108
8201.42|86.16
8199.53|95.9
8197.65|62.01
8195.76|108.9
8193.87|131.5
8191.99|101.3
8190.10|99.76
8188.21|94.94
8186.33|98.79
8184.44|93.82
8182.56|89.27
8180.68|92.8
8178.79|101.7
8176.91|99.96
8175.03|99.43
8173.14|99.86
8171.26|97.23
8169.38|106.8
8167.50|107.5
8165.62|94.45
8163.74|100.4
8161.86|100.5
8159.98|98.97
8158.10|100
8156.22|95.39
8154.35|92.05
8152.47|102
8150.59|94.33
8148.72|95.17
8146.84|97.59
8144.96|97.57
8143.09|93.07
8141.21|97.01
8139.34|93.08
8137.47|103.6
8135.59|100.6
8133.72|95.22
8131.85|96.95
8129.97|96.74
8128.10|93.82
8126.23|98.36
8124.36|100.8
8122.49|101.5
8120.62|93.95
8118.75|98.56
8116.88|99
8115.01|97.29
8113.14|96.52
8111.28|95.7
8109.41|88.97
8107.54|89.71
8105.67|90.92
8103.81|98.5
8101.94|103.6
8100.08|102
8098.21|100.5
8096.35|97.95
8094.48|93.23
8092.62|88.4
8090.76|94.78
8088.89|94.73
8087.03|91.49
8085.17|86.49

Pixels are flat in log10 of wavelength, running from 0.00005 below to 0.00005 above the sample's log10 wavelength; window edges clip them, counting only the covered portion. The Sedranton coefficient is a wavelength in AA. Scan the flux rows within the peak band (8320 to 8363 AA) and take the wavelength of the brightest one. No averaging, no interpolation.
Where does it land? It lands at 8351.97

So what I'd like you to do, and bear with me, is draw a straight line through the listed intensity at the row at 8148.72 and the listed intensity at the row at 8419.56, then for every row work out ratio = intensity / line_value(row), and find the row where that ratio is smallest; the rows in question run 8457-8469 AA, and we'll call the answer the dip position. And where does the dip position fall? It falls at 8458.42 AA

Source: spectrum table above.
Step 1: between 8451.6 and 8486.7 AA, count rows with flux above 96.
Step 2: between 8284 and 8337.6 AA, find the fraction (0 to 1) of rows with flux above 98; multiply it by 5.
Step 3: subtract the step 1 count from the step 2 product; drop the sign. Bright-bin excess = 2.9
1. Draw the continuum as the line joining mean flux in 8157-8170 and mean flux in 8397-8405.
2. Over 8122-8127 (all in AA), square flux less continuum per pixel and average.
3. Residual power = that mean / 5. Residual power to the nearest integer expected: 1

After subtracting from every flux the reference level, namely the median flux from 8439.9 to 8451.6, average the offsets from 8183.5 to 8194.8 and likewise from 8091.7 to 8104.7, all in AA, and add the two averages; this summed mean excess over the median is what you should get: 9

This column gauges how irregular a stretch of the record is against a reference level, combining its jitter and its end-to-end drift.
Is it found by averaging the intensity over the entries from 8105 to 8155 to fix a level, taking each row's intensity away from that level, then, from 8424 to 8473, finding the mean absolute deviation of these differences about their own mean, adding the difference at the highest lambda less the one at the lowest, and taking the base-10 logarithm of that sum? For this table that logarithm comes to 1.0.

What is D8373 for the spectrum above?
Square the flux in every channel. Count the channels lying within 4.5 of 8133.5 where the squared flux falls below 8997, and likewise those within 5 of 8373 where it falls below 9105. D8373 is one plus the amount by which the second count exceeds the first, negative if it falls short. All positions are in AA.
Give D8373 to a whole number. 1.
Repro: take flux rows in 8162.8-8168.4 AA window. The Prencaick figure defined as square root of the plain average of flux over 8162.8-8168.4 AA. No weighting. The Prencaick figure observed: 10.0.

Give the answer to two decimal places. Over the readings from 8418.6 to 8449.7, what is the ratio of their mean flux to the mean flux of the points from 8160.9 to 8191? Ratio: 0.99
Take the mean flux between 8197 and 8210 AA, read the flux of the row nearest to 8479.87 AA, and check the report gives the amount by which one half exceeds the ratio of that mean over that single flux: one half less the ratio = -0.46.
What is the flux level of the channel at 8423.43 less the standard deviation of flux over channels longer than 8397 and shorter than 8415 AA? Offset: 86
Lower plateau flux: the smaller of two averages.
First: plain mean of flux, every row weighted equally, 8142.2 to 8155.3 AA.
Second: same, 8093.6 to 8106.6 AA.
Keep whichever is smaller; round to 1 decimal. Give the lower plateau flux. 96.0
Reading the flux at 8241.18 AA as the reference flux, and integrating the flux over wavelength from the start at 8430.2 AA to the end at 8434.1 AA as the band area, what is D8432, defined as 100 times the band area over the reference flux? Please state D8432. 364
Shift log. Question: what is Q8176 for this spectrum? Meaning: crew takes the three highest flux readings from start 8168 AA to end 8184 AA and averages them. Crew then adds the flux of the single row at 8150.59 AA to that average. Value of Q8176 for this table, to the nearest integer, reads 197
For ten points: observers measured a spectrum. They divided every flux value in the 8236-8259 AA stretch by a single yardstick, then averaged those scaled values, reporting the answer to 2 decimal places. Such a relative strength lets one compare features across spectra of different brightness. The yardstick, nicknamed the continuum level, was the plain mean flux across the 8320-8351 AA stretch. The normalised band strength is 1.08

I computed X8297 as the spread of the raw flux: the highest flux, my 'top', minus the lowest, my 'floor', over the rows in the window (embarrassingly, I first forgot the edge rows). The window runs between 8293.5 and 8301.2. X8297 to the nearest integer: 20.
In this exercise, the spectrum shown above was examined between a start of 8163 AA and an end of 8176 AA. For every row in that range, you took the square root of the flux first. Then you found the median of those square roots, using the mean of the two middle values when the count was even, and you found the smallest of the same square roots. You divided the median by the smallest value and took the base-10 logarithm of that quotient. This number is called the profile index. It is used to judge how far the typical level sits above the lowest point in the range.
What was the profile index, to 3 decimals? 0.012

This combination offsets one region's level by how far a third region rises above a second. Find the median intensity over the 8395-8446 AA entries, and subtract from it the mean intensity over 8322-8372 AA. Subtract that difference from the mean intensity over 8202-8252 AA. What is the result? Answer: 95.8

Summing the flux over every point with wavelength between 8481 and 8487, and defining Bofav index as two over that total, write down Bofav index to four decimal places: 0.0076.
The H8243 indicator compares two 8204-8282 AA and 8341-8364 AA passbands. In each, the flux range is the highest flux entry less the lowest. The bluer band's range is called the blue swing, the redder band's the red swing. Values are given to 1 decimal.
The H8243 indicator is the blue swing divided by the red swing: 1.0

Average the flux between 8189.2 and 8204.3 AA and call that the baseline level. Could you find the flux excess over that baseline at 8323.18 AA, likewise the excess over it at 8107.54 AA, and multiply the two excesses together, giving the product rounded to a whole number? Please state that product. 23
